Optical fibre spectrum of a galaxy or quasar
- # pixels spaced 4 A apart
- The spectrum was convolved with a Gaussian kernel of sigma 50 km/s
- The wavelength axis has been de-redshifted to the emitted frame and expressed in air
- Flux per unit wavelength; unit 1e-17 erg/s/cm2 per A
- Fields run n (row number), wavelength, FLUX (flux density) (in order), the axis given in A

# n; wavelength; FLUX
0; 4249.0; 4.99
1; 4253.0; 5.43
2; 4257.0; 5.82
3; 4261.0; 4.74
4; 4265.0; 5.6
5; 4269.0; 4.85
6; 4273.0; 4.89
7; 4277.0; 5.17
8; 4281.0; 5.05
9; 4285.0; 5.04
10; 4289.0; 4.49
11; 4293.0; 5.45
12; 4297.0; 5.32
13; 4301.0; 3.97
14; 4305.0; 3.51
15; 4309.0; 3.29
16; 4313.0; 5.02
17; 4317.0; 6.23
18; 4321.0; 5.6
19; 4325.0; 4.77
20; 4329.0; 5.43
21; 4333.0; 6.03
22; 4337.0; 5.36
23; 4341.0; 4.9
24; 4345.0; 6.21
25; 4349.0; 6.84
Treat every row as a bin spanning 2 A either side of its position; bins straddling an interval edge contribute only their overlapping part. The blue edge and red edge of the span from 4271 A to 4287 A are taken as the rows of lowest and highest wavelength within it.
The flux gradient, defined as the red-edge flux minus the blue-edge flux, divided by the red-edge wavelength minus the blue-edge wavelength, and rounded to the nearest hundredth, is 0.01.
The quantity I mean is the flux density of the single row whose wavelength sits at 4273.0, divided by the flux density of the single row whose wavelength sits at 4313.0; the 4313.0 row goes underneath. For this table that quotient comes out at 0.97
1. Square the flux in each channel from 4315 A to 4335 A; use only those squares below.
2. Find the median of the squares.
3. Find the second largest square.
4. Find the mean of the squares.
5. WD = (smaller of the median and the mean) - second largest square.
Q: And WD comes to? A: -5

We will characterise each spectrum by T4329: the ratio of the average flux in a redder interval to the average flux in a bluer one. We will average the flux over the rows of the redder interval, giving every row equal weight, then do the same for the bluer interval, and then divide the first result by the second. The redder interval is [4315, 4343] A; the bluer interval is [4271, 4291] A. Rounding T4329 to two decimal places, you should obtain 1.11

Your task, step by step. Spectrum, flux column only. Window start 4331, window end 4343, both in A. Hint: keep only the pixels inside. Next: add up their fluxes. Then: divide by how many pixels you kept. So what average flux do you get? 5.4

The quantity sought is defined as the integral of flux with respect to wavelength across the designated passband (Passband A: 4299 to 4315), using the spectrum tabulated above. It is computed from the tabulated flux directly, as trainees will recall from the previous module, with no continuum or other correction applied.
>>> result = 63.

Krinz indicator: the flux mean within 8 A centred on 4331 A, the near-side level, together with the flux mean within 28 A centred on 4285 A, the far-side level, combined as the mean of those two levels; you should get 5.4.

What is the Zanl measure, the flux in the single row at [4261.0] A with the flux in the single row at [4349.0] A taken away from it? -2.1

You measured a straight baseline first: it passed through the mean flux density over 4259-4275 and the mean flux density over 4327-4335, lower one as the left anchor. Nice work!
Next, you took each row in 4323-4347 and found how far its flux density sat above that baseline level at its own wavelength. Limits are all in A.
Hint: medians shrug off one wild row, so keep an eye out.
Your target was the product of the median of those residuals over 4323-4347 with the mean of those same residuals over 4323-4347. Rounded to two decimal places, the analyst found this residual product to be 0.12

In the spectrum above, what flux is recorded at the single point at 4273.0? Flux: 4.89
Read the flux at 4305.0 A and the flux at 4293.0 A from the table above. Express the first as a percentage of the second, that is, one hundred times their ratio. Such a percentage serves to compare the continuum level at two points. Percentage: 64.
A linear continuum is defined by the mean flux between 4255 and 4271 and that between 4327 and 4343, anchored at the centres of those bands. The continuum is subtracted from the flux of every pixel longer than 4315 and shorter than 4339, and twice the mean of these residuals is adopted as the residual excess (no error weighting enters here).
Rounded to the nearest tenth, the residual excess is 0.3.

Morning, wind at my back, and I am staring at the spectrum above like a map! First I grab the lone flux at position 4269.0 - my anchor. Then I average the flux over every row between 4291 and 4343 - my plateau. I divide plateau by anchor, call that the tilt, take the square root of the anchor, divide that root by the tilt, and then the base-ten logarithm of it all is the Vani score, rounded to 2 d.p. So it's 0.33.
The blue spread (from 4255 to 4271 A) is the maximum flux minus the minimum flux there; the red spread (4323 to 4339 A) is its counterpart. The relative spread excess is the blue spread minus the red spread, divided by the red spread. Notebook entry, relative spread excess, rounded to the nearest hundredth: -0.14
